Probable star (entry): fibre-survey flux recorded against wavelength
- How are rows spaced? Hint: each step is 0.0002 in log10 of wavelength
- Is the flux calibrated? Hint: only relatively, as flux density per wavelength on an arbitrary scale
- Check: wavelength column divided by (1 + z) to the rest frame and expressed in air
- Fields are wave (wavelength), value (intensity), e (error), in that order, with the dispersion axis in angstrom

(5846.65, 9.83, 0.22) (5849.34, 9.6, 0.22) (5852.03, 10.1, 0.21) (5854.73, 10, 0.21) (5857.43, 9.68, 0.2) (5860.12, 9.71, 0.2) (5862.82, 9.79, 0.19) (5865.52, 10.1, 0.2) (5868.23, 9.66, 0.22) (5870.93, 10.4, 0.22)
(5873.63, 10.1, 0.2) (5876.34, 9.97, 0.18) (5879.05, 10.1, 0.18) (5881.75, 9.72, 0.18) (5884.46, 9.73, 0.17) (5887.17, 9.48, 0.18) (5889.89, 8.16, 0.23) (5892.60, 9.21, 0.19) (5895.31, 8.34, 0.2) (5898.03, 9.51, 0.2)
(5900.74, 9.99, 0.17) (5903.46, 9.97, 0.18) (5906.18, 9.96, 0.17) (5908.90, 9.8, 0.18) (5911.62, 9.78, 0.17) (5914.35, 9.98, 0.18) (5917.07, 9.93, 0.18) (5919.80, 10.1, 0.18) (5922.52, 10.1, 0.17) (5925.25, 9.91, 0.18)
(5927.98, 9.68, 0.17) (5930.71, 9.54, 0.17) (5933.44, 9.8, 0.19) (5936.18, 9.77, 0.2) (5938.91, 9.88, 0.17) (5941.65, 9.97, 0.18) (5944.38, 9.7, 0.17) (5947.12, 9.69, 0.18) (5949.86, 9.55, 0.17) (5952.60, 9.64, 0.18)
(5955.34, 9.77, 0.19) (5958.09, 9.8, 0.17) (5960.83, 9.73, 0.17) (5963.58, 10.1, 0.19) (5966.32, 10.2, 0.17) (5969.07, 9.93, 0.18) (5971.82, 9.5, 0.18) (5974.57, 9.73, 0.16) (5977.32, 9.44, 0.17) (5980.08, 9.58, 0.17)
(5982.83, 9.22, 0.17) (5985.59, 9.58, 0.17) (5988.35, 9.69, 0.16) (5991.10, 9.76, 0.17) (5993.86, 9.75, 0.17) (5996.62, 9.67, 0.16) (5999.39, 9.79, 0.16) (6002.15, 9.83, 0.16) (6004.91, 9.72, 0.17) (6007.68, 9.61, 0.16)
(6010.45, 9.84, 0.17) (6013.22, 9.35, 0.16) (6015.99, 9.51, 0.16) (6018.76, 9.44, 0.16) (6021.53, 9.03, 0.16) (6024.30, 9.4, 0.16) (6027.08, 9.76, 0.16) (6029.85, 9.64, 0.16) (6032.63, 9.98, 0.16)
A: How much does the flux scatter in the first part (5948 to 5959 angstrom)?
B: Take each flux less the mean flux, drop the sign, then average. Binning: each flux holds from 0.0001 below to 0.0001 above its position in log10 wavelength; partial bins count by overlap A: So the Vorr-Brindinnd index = 0.095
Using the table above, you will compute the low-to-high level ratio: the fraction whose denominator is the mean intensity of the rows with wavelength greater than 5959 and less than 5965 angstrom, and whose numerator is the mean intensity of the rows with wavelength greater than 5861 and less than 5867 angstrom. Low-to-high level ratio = 1.00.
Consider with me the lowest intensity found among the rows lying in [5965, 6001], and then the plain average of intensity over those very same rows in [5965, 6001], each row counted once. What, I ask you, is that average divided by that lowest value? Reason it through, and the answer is 1.05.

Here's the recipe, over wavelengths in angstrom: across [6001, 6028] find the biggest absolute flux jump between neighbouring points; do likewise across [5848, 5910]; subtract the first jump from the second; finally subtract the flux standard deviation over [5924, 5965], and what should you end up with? 0.68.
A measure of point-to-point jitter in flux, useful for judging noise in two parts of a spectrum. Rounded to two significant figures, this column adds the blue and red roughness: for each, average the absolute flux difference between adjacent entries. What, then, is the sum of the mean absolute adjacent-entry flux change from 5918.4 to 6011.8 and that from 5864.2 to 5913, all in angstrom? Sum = 0.60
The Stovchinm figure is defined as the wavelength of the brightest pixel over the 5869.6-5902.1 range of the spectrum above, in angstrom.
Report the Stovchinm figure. 5870.93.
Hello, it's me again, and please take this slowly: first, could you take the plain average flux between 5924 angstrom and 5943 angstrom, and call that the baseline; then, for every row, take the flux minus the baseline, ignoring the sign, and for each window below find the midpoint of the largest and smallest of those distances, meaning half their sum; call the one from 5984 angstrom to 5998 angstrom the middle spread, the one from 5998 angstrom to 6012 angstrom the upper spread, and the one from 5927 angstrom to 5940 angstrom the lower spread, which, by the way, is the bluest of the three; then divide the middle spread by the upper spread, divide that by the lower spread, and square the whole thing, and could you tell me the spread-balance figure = 104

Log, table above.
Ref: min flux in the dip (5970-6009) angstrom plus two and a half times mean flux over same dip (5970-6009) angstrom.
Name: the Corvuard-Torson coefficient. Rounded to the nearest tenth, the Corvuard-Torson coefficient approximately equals 33.3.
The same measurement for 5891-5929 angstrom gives 32.7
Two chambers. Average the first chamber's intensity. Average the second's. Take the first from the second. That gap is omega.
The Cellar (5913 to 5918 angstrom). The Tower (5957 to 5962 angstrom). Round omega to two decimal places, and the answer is -0.19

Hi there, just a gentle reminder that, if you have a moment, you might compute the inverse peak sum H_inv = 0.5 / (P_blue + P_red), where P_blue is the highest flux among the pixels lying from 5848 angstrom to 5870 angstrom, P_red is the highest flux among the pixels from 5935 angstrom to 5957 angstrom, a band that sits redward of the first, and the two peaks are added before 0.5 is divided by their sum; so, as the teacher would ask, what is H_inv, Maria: 0.0249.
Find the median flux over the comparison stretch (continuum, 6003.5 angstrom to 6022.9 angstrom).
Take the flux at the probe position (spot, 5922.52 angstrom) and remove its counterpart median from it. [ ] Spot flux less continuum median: 0.6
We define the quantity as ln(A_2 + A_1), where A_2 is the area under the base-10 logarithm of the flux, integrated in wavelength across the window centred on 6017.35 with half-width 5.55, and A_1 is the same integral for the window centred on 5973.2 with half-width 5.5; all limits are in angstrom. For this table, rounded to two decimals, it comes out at 3.07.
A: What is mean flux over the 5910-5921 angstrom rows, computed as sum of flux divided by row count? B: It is 9.9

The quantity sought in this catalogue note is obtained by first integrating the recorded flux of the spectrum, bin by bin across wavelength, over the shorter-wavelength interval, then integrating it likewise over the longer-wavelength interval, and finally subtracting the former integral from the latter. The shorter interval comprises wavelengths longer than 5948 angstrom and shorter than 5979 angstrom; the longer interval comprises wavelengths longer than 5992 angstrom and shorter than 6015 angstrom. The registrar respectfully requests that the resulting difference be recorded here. -80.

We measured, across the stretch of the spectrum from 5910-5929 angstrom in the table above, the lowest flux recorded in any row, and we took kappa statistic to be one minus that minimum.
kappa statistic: -8.68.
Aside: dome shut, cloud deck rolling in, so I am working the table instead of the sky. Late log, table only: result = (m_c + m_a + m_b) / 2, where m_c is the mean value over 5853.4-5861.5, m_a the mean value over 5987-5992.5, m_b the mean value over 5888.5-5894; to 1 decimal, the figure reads 14.1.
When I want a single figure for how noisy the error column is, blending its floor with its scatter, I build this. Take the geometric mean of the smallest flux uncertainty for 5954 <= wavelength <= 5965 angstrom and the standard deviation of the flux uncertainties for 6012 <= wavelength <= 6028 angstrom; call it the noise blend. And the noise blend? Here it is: 0.000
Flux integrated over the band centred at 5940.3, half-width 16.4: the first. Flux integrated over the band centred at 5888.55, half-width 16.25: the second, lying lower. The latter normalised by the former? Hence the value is 0.97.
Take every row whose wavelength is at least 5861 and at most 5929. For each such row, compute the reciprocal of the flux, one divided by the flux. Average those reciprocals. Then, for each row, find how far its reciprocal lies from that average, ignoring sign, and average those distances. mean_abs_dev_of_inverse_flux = 0.0038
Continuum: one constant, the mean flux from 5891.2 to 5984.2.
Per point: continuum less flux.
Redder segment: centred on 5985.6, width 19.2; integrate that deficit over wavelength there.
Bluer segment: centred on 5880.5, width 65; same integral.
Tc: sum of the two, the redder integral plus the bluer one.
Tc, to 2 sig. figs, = 4.8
